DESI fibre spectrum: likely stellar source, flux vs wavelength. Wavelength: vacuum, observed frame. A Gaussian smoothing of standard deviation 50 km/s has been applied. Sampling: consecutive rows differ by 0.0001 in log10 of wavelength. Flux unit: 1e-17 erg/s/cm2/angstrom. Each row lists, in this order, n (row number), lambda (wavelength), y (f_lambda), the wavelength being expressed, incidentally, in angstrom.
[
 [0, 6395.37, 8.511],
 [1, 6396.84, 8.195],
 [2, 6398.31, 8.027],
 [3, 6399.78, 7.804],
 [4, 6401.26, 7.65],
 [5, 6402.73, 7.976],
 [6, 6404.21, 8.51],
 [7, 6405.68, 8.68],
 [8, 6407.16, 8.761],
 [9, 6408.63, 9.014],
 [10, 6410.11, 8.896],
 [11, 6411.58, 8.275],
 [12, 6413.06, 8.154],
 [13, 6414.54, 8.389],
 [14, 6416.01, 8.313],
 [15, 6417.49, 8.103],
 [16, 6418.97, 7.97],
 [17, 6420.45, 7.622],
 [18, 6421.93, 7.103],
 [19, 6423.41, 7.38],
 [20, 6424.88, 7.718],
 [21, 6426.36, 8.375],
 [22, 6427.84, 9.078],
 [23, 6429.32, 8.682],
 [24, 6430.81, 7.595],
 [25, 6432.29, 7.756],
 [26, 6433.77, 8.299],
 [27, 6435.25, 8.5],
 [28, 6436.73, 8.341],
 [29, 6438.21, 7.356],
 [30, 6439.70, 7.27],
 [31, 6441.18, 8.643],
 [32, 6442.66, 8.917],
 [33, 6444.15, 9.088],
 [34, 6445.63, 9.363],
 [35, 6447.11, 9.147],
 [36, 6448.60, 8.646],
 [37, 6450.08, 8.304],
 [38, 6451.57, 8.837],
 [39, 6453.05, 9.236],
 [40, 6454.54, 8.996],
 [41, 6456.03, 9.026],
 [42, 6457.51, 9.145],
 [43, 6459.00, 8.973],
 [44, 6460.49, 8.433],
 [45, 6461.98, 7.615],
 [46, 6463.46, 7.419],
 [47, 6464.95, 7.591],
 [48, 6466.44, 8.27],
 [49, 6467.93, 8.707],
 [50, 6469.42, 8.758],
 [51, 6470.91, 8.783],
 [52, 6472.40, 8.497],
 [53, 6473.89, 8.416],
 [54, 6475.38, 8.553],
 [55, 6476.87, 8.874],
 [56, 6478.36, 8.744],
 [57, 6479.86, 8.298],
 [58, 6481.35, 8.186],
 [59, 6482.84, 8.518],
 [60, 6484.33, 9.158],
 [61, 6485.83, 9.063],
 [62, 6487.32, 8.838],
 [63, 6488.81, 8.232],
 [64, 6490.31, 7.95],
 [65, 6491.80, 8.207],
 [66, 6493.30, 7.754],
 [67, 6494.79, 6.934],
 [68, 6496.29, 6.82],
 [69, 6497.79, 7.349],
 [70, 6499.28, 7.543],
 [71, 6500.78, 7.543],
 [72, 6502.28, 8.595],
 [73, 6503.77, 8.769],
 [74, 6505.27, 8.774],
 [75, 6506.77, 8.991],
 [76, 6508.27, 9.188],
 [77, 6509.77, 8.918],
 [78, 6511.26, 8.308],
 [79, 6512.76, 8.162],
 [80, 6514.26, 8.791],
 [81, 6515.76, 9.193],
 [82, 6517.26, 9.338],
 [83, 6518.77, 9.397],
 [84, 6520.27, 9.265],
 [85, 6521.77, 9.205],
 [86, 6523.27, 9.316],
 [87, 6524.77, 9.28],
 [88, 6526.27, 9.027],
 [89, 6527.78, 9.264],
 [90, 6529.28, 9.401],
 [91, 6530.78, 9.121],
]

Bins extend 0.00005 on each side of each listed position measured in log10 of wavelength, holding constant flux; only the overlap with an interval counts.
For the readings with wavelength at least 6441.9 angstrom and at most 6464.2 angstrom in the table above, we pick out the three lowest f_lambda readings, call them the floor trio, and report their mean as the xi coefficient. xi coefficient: 7.8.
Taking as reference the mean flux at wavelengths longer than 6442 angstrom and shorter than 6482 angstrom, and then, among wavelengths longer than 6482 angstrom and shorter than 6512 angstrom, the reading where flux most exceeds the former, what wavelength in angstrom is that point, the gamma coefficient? 6508.27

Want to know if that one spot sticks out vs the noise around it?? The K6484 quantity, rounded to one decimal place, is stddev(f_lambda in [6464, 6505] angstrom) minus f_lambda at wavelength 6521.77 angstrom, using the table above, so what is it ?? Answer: -8.6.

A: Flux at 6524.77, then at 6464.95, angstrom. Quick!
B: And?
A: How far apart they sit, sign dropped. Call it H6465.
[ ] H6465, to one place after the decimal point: 1.7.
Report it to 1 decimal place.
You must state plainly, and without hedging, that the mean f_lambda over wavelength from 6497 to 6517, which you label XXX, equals 8.5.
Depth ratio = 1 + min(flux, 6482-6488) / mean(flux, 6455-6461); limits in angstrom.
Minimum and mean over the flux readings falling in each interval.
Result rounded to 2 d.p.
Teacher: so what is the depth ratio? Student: 1.96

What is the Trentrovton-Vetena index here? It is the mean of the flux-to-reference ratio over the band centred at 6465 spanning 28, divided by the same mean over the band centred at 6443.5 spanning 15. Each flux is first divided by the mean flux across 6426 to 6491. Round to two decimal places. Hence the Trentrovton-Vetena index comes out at 1.01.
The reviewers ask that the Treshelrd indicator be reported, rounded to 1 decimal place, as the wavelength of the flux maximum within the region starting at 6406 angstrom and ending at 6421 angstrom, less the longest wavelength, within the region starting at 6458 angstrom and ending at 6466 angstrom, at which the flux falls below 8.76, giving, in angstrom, -56.3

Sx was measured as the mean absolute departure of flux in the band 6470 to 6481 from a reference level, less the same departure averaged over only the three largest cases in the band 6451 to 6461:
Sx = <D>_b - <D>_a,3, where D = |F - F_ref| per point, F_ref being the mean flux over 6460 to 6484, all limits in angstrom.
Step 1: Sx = -0.52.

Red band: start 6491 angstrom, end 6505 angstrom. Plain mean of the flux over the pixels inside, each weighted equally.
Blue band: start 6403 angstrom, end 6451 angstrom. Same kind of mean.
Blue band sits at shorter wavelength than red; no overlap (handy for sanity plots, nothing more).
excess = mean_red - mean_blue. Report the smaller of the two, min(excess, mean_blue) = -0.6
